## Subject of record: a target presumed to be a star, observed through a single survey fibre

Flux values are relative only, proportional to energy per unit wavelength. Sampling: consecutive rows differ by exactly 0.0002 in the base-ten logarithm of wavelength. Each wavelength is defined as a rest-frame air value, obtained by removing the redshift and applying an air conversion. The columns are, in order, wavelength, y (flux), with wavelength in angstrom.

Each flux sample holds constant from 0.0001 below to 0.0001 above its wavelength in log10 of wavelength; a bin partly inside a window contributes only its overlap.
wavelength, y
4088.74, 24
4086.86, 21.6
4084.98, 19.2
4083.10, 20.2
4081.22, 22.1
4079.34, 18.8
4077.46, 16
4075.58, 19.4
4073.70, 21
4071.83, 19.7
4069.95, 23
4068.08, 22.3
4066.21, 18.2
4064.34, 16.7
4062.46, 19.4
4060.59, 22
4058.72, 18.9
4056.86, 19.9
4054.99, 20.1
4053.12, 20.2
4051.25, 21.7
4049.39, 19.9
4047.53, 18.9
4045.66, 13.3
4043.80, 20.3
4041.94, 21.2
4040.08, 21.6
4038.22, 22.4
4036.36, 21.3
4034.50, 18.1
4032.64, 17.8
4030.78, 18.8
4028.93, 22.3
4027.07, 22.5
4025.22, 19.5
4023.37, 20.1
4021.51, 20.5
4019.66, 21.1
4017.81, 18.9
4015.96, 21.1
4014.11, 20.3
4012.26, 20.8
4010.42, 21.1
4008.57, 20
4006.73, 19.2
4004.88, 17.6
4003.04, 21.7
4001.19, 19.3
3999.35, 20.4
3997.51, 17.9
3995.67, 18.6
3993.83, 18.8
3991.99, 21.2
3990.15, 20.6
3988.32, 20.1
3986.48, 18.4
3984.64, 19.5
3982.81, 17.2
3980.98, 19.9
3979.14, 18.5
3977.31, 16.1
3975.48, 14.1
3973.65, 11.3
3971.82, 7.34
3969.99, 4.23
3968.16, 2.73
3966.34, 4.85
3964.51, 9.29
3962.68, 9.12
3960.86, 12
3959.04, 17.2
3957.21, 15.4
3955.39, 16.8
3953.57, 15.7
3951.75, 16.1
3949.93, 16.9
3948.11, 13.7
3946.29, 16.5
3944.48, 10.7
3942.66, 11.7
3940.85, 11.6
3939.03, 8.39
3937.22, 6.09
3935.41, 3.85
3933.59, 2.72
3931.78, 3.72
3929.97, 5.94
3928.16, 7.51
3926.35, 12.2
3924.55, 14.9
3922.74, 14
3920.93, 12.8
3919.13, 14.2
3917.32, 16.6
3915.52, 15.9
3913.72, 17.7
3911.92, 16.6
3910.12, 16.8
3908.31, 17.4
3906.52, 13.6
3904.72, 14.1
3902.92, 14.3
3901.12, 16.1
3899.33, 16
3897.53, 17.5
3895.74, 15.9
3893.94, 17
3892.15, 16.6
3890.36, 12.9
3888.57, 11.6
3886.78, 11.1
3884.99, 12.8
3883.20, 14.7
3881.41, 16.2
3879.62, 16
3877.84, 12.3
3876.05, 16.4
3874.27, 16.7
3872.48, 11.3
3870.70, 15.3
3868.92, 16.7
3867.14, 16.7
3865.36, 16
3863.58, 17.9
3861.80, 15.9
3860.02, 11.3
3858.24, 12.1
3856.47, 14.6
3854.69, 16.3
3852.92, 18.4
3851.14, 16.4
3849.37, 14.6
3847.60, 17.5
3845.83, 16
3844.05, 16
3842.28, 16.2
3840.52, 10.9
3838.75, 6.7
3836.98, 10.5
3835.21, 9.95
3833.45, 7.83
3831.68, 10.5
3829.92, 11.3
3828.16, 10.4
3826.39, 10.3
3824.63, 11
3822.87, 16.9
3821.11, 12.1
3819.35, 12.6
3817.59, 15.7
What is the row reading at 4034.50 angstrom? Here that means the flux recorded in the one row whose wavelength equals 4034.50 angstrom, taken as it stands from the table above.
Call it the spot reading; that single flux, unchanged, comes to 18.1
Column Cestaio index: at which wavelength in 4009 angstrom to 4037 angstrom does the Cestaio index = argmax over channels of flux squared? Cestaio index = 4027.07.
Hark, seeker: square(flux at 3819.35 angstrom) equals 159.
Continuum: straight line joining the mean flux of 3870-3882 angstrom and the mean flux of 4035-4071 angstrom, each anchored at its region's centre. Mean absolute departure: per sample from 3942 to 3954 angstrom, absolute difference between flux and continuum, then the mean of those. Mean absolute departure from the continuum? 2.5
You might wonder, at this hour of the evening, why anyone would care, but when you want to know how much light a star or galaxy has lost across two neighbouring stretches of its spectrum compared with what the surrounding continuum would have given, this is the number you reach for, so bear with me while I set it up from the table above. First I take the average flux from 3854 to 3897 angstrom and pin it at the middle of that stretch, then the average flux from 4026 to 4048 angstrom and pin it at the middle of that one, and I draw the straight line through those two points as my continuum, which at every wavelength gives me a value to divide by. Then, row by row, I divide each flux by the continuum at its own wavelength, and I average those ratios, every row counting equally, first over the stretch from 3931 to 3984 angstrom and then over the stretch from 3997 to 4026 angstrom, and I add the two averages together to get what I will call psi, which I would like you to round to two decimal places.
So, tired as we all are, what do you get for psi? 1.71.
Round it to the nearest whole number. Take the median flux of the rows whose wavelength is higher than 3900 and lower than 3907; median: 14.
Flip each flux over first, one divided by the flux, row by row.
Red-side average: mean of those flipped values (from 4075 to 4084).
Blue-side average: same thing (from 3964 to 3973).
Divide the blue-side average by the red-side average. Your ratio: 4.0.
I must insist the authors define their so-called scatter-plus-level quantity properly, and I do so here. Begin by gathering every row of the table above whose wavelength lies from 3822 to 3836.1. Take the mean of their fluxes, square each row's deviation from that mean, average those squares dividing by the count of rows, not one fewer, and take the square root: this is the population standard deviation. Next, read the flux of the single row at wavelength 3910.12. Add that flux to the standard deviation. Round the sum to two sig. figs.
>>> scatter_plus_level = 19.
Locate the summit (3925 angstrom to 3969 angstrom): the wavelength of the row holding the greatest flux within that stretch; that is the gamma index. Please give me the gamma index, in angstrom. 3959.04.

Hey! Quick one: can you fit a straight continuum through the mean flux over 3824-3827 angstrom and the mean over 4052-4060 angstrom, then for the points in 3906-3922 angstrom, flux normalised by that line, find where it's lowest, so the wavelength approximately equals 3920.93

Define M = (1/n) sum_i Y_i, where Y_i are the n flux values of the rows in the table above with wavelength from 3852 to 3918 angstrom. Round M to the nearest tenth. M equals 15.3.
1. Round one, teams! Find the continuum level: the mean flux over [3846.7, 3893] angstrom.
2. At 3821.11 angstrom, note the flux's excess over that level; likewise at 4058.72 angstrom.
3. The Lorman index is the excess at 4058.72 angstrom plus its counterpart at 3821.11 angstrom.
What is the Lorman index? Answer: 1.1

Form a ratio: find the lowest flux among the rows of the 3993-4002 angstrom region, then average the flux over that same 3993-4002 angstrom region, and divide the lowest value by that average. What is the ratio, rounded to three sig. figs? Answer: 0.942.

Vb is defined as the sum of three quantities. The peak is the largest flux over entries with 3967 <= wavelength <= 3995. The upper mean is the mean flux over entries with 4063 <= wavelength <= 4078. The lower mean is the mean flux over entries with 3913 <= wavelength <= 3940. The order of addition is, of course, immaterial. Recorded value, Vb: 51.2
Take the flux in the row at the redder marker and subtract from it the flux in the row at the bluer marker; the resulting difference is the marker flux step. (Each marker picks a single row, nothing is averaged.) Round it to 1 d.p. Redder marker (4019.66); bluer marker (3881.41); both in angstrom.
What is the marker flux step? 4.9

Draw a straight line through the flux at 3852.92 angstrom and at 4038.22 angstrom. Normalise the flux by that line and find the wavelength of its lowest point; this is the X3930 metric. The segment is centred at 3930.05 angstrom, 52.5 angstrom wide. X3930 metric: 3933.59 angstrom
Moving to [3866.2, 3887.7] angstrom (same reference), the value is 3886.78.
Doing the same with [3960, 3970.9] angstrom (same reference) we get 3968.16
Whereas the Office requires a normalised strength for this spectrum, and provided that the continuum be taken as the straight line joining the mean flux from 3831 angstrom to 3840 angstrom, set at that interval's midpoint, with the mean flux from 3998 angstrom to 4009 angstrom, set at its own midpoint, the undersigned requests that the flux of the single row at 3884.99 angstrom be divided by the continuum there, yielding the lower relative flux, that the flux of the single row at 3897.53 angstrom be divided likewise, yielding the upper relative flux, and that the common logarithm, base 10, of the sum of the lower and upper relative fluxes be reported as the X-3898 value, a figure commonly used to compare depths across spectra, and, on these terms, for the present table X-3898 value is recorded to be 0.379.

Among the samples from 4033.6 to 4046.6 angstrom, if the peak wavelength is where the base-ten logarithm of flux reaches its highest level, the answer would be 4038.22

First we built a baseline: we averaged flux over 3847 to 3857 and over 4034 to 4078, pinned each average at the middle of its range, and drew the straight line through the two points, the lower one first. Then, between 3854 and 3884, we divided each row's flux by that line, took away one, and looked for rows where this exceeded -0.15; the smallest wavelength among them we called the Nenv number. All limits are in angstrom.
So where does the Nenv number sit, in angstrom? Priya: 3854.69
